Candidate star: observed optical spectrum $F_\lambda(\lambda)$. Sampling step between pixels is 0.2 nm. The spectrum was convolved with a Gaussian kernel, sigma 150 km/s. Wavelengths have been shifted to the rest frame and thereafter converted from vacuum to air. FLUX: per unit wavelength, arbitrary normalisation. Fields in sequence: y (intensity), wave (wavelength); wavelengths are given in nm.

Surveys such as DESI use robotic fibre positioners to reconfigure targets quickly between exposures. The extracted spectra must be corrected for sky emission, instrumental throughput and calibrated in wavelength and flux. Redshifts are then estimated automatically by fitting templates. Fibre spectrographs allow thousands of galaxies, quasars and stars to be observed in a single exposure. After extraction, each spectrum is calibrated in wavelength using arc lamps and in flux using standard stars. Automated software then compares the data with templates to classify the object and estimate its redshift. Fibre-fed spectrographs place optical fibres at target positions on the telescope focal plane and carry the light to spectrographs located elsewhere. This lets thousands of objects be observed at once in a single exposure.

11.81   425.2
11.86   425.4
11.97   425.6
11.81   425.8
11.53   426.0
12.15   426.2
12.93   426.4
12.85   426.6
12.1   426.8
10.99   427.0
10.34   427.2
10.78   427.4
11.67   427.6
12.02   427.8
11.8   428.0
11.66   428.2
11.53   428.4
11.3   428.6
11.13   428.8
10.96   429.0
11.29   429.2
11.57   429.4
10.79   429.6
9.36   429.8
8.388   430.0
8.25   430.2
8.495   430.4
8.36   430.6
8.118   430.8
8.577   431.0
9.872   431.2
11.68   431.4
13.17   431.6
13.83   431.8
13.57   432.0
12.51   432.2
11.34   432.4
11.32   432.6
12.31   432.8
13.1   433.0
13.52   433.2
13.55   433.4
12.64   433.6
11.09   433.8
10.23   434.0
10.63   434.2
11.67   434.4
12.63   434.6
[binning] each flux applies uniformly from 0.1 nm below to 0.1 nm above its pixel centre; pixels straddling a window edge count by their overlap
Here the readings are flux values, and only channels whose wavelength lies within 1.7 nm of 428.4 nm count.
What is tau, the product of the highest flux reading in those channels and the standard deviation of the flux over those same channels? 11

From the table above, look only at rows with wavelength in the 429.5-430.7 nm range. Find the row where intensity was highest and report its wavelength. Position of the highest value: 429.6 nm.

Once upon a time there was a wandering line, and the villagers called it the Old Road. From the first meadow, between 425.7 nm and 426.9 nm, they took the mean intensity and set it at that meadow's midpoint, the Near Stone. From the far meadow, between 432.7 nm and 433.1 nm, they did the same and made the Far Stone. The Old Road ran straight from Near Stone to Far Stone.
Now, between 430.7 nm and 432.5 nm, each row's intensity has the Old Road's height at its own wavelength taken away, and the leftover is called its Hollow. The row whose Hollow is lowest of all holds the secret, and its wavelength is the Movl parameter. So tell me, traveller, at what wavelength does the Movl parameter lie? 430.8 nm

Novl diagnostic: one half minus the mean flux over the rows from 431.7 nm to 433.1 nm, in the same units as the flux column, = -12.1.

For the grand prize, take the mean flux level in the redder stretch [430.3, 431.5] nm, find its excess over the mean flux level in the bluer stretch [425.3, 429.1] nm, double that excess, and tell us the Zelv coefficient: -5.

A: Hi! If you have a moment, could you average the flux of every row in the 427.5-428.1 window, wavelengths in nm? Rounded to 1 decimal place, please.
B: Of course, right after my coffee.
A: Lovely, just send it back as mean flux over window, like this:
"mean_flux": 11.8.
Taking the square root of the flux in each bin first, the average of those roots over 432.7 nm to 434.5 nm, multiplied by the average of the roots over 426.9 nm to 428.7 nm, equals 11.7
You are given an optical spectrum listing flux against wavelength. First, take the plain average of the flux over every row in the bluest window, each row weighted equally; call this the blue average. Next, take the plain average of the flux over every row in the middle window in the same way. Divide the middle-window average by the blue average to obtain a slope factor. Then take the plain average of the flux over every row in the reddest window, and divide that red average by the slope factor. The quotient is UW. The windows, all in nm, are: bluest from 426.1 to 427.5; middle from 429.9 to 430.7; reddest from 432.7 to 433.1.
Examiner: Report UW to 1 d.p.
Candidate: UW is 17.8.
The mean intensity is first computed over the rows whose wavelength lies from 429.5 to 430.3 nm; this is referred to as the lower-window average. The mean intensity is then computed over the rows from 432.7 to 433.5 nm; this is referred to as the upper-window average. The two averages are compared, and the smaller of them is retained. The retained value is 9.2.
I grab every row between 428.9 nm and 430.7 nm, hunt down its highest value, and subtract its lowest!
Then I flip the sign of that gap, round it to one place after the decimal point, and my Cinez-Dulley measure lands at -3.3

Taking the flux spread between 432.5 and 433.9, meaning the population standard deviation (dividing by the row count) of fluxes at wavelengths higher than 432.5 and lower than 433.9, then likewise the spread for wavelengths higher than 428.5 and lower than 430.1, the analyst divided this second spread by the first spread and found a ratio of 1.14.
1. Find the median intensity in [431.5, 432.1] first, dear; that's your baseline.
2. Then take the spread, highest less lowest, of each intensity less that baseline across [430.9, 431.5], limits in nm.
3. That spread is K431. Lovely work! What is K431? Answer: 3.1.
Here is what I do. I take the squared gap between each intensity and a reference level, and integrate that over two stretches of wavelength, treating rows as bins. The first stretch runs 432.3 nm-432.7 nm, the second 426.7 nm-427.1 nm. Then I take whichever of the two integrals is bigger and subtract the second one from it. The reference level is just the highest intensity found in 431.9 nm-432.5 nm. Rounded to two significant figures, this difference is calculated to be 0.24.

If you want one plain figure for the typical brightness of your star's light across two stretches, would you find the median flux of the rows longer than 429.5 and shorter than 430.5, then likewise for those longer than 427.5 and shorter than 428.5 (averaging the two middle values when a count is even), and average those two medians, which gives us 10.1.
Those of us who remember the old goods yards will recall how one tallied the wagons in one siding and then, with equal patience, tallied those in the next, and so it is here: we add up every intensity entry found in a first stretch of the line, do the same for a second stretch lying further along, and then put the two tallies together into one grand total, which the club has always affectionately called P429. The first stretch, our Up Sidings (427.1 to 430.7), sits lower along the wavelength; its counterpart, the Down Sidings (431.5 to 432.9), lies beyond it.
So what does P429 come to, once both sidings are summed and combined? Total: 278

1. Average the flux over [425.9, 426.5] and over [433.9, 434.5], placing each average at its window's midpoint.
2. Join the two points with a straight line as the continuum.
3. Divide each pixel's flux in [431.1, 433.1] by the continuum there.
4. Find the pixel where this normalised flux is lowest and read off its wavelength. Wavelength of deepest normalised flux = 431.2 nm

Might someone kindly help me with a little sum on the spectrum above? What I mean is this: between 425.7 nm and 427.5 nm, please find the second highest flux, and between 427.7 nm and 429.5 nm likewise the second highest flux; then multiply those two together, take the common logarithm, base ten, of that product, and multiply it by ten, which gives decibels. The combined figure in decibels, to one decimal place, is 21.8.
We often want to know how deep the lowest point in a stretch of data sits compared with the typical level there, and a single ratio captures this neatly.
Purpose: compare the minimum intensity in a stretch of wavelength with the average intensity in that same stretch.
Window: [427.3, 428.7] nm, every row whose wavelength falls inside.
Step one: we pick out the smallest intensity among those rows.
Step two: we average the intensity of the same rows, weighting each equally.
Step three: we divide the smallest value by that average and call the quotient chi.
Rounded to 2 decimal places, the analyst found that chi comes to 0.93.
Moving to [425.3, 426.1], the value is 0.98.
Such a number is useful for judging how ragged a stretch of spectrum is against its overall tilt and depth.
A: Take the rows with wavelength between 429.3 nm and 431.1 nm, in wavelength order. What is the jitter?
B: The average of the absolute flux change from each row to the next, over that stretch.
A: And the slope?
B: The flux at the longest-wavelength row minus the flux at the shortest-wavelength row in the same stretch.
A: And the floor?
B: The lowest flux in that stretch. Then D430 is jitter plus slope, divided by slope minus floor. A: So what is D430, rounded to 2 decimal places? 0.22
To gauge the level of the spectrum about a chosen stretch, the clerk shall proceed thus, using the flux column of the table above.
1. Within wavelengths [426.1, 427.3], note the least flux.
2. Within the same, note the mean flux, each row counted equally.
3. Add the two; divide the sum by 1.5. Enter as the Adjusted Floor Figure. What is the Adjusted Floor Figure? 14.8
